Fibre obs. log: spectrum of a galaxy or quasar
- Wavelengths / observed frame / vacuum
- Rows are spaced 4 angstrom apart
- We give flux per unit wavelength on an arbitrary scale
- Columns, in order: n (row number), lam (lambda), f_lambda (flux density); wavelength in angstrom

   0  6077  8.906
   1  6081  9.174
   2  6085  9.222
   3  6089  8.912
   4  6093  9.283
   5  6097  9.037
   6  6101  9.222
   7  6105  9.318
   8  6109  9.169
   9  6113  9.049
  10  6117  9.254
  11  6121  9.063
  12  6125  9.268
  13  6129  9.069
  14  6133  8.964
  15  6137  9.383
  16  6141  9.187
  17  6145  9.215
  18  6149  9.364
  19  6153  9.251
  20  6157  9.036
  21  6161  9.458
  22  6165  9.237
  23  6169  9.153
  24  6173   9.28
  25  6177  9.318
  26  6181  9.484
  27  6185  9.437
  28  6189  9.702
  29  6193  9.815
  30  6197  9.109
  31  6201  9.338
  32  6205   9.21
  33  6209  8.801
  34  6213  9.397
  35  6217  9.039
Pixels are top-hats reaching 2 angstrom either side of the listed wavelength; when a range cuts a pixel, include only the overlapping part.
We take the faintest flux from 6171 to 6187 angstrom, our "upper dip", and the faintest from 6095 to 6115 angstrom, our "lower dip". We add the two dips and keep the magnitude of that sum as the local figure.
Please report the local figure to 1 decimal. 18.3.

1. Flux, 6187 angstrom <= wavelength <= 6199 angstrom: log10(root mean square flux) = 0.980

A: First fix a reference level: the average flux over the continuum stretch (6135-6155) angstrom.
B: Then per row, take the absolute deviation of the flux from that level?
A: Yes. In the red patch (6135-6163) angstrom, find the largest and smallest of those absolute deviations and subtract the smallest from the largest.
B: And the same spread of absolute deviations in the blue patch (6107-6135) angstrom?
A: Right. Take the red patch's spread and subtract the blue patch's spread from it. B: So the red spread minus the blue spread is -0.09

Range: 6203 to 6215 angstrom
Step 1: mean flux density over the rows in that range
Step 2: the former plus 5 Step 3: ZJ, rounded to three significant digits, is 14.1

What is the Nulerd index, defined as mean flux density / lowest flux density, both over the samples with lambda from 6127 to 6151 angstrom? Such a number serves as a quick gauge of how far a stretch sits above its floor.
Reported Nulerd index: 1.03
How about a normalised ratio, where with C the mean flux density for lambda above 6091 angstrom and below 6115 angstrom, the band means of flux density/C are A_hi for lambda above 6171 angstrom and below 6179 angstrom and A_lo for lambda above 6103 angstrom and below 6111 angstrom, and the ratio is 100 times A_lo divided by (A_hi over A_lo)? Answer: 100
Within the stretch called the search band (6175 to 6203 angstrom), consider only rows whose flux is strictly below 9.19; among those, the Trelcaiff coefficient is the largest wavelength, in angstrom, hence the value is 6197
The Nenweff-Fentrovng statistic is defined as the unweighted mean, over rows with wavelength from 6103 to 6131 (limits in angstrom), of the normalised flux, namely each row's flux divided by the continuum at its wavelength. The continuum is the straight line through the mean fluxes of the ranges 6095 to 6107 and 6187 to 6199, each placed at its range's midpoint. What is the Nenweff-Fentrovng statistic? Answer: 0.99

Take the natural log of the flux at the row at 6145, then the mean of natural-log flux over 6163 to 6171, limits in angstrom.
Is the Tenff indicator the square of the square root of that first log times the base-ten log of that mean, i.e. 0.769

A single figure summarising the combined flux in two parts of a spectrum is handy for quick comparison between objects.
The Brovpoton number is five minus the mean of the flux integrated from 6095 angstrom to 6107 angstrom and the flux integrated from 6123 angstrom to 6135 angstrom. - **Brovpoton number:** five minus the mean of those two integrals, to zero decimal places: -105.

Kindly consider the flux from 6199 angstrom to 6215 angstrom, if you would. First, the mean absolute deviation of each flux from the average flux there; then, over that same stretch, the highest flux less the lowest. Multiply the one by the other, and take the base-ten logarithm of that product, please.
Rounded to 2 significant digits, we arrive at -0.94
